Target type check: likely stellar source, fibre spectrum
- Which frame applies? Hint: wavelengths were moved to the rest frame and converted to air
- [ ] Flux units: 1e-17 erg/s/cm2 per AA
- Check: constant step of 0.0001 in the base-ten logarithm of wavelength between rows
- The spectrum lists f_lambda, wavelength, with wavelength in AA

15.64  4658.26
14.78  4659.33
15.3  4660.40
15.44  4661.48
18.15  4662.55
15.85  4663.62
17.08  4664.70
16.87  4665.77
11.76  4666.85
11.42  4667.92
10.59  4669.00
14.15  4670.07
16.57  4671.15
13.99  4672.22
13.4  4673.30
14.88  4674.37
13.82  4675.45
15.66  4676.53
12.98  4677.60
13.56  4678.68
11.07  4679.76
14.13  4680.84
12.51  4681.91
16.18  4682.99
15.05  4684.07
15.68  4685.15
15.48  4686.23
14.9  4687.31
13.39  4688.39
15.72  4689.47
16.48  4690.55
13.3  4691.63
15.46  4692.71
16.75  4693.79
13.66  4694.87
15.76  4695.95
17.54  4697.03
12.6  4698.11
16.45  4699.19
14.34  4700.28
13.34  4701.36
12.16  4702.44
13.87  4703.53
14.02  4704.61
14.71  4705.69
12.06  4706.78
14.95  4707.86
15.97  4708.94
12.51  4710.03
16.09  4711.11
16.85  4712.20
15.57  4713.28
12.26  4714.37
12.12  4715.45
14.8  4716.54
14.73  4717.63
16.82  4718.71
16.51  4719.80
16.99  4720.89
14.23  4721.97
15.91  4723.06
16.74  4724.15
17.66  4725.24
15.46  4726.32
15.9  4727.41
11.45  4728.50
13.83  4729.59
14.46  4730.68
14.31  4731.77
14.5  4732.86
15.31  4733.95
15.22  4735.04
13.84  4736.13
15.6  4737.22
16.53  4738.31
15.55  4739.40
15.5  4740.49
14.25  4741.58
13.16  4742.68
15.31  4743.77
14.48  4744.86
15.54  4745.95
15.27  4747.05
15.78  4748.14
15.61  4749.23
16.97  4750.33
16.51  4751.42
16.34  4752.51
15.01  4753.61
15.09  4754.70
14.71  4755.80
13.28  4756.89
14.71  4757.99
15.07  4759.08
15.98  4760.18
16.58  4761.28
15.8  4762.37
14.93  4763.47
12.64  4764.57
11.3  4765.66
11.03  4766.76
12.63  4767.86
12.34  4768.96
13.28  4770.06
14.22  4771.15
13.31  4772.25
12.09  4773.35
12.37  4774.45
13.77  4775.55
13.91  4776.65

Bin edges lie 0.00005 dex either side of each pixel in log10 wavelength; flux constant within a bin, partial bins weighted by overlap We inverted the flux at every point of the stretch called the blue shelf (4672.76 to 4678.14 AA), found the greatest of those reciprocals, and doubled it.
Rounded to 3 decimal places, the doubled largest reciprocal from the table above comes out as 0.154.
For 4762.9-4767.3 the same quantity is 0.181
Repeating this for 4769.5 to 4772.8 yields 0.151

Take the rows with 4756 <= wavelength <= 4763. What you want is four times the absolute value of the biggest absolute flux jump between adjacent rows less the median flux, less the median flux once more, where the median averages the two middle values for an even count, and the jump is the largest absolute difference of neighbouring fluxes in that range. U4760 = 118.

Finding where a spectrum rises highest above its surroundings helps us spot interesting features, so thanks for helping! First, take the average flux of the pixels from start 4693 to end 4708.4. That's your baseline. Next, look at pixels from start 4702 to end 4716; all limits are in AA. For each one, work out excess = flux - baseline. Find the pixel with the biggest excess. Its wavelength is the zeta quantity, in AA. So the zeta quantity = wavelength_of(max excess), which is 4712.20 AA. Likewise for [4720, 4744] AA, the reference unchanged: 4725.24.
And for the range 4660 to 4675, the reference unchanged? 4662.55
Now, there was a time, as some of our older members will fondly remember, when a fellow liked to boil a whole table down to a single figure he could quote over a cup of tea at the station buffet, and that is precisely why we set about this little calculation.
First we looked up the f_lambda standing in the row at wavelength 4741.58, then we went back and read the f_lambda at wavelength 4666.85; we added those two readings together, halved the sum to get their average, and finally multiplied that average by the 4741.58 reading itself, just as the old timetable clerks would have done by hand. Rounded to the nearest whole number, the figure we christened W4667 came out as 185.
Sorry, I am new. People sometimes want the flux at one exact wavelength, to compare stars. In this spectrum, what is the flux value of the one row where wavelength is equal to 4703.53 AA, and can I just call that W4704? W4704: 13.87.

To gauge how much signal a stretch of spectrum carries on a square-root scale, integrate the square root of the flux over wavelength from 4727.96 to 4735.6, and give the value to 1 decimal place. 28.7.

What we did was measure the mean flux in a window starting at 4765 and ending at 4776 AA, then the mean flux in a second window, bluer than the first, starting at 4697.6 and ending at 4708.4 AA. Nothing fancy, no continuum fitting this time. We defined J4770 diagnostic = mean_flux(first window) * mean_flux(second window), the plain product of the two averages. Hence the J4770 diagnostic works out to 175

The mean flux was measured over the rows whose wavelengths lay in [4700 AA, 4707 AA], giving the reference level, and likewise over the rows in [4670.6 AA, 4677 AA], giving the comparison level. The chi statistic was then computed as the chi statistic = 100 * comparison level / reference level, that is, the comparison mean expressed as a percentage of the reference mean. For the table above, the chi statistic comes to 109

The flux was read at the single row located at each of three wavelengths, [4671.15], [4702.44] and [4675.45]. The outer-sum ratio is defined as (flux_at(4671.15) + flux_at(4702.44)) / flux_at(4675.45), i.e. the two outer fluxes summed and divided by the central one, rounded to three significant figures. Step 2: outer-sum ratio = 2.08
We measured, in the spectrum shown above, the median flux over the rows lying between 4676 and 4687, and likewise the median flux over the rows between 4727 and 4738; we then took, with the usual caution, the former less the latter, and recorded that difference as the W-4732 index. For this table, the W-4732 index 0.1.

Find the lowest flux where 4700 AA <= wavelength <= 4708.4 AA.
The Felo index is 12.06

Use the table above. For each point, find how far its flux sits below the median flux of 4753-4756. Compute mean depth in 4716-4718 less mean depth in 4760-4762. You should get 1.5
